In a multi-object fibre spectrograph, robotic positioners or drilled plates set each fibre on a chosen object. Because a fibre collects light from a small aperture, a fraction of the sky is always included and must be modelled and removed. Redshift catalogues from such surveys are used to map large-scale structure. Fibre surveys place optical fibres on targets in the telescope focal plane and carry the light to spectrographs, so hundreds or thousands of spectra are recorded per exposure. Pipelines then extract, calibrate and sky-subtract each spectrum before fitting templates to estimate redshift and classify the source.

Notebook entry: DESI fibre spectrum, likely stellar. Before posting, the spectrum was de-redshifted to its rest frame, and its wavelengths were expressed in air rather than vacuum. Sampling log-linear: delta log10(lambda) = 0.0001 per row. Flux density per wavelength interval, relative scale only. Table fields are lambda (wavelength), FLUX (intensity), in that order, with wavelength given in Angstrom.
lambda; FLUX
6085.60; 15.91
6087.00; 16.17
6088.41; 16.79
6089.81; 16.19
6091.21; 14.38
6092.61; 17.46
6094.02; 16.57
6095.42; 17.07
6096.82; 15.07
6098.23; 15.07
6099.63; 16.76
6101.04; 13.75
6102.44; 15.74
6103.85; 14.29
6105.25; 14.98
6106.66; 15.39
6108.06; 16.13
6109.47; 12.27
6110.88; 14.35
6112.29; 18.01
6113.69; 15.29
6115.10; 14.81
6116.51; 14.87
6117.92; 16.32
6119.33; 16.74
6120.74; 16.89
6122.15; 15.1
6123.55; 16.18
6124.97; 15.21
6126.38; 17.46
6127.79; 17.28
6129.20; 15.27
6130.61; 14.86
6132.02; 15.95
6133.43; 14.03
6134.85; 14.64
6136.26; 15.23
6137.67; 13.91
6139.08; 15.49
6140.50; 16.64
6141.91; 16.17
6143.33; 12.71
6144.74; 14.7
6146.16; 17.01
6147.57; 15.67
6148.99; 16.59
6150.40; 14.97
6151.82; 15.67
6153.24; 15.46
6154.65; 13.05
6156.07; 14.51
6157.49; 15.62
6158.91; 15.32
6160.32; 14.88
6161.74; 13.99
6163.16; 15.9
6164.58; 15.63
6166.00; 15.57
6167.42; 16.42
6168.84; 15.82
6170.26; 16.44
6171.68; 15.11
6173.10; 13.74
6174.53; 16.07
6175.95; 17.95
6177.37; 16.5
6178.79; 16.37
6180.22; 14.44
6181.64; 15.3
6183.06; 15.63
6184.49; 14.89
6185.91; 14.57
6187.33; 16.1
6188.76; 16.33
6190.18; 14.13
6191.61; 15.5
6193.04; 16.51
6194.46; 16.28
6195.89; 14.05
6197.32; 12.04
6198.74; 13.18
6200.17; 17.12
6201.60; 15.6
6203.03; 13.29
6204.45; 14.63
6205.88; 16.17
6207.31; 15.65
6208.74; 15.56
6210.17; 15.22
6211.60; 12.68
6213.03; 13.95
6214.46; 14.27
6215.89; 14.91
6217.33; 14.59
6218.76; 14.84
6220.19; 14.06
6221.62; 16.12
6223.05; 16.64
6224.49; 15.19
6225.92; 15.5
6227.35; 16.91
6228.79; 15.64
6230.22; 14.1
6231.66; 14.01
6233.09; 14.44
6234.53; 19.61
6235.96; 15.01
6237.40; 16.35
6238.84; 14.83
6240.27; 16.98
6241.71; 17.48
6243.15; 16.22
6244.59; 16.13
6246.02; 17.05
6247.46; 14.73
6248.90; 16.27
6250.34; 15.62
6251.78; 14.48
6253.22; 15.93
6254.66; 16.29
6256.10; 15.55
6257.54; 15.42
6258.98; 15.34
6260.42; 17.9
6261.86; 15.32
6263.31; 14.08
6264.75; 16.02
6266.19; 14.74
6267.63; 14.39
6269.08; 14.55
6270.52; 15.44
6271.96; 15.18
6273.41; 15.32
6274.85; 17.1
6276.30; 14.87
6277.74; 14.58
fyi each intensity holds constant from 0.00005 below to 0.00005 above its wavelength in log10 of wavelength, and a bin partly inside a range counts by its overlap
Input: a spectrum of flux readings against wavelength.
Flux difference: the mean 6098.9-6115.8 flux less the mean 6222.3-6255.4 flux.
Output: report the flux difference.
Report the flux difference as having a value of -0.74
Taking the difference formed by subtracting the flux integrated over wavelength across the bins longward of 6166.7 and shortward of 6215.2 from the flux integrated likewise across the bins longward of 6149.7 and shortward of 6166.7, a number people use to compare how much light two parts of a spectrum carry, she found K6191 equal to -482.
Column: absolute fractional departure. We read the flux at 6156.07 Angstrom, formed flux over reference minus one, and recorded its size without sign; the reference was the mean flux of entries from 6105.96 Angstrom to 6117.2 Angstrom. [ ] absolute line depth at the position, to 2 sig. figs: 0.042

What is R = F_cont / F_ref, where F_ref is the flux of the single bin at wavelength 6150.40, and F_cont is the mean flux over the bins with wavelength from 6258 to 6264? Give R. 1.05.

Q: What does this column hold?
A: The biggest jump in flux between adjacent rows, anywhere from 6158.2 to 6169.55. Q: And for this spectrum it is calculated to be 1.91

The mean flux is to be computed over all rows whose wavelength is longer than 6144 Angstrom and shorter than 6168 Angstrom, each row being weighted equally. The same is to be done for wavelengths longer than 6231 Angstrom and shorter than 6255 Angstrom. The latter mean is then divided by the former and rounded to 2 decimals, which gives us 1.04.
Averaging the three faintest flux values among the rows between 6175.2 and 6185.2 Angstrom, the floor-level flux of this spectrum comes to 14.9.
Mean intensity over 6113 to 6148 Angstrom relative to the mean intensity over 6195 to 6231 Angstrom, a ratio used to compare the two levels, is 1.04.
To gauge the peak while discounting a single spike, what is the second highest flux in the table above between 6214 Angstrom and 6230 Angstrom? 16.64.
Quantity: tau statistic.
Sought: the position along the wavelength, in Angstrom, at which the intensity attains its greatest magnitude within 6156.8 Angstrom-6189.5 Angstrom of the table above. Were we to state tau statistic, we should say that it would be 6175.95 Angstrom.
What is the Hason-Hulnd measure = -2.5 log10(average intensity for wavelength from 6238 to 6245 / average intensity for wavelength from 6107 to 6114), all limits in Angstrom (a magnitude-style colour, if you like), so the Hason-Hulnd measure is -0.08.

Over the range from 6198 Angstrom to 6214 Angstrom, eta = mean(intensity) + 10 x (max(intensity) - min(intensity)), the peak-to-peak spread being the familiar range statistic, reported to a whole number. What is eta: 59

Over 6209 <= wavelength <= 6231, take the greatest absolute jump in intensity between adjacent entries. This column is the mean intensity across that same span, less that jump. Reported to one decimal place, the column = 12.4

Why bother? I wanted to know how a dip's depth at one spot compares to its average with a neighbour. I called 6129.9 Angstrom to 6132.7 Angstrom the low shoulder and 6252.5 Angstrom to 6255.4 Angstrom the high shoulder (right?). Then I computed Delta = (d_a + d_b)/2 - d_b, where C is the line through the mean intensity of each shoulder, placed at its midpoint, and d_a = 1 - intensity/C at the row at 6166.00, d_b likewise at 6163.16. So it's 0.011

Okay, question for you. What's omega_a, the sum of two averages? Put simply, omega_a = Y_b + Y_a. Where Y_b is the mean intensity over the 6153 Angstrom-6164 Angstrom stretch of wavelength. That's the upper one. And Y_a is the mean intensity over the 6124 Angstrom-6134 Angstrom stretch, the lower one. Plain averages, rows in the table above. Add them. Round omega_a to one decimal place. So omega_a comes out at 30.6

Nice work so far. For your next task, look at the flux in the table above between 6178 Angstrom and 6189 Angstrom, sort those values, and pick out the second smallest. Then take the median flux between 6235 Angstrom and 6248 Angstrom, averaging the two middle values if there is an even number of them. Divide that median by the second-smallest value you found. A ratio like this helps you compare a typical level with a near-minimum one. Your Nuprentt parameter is 1.11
